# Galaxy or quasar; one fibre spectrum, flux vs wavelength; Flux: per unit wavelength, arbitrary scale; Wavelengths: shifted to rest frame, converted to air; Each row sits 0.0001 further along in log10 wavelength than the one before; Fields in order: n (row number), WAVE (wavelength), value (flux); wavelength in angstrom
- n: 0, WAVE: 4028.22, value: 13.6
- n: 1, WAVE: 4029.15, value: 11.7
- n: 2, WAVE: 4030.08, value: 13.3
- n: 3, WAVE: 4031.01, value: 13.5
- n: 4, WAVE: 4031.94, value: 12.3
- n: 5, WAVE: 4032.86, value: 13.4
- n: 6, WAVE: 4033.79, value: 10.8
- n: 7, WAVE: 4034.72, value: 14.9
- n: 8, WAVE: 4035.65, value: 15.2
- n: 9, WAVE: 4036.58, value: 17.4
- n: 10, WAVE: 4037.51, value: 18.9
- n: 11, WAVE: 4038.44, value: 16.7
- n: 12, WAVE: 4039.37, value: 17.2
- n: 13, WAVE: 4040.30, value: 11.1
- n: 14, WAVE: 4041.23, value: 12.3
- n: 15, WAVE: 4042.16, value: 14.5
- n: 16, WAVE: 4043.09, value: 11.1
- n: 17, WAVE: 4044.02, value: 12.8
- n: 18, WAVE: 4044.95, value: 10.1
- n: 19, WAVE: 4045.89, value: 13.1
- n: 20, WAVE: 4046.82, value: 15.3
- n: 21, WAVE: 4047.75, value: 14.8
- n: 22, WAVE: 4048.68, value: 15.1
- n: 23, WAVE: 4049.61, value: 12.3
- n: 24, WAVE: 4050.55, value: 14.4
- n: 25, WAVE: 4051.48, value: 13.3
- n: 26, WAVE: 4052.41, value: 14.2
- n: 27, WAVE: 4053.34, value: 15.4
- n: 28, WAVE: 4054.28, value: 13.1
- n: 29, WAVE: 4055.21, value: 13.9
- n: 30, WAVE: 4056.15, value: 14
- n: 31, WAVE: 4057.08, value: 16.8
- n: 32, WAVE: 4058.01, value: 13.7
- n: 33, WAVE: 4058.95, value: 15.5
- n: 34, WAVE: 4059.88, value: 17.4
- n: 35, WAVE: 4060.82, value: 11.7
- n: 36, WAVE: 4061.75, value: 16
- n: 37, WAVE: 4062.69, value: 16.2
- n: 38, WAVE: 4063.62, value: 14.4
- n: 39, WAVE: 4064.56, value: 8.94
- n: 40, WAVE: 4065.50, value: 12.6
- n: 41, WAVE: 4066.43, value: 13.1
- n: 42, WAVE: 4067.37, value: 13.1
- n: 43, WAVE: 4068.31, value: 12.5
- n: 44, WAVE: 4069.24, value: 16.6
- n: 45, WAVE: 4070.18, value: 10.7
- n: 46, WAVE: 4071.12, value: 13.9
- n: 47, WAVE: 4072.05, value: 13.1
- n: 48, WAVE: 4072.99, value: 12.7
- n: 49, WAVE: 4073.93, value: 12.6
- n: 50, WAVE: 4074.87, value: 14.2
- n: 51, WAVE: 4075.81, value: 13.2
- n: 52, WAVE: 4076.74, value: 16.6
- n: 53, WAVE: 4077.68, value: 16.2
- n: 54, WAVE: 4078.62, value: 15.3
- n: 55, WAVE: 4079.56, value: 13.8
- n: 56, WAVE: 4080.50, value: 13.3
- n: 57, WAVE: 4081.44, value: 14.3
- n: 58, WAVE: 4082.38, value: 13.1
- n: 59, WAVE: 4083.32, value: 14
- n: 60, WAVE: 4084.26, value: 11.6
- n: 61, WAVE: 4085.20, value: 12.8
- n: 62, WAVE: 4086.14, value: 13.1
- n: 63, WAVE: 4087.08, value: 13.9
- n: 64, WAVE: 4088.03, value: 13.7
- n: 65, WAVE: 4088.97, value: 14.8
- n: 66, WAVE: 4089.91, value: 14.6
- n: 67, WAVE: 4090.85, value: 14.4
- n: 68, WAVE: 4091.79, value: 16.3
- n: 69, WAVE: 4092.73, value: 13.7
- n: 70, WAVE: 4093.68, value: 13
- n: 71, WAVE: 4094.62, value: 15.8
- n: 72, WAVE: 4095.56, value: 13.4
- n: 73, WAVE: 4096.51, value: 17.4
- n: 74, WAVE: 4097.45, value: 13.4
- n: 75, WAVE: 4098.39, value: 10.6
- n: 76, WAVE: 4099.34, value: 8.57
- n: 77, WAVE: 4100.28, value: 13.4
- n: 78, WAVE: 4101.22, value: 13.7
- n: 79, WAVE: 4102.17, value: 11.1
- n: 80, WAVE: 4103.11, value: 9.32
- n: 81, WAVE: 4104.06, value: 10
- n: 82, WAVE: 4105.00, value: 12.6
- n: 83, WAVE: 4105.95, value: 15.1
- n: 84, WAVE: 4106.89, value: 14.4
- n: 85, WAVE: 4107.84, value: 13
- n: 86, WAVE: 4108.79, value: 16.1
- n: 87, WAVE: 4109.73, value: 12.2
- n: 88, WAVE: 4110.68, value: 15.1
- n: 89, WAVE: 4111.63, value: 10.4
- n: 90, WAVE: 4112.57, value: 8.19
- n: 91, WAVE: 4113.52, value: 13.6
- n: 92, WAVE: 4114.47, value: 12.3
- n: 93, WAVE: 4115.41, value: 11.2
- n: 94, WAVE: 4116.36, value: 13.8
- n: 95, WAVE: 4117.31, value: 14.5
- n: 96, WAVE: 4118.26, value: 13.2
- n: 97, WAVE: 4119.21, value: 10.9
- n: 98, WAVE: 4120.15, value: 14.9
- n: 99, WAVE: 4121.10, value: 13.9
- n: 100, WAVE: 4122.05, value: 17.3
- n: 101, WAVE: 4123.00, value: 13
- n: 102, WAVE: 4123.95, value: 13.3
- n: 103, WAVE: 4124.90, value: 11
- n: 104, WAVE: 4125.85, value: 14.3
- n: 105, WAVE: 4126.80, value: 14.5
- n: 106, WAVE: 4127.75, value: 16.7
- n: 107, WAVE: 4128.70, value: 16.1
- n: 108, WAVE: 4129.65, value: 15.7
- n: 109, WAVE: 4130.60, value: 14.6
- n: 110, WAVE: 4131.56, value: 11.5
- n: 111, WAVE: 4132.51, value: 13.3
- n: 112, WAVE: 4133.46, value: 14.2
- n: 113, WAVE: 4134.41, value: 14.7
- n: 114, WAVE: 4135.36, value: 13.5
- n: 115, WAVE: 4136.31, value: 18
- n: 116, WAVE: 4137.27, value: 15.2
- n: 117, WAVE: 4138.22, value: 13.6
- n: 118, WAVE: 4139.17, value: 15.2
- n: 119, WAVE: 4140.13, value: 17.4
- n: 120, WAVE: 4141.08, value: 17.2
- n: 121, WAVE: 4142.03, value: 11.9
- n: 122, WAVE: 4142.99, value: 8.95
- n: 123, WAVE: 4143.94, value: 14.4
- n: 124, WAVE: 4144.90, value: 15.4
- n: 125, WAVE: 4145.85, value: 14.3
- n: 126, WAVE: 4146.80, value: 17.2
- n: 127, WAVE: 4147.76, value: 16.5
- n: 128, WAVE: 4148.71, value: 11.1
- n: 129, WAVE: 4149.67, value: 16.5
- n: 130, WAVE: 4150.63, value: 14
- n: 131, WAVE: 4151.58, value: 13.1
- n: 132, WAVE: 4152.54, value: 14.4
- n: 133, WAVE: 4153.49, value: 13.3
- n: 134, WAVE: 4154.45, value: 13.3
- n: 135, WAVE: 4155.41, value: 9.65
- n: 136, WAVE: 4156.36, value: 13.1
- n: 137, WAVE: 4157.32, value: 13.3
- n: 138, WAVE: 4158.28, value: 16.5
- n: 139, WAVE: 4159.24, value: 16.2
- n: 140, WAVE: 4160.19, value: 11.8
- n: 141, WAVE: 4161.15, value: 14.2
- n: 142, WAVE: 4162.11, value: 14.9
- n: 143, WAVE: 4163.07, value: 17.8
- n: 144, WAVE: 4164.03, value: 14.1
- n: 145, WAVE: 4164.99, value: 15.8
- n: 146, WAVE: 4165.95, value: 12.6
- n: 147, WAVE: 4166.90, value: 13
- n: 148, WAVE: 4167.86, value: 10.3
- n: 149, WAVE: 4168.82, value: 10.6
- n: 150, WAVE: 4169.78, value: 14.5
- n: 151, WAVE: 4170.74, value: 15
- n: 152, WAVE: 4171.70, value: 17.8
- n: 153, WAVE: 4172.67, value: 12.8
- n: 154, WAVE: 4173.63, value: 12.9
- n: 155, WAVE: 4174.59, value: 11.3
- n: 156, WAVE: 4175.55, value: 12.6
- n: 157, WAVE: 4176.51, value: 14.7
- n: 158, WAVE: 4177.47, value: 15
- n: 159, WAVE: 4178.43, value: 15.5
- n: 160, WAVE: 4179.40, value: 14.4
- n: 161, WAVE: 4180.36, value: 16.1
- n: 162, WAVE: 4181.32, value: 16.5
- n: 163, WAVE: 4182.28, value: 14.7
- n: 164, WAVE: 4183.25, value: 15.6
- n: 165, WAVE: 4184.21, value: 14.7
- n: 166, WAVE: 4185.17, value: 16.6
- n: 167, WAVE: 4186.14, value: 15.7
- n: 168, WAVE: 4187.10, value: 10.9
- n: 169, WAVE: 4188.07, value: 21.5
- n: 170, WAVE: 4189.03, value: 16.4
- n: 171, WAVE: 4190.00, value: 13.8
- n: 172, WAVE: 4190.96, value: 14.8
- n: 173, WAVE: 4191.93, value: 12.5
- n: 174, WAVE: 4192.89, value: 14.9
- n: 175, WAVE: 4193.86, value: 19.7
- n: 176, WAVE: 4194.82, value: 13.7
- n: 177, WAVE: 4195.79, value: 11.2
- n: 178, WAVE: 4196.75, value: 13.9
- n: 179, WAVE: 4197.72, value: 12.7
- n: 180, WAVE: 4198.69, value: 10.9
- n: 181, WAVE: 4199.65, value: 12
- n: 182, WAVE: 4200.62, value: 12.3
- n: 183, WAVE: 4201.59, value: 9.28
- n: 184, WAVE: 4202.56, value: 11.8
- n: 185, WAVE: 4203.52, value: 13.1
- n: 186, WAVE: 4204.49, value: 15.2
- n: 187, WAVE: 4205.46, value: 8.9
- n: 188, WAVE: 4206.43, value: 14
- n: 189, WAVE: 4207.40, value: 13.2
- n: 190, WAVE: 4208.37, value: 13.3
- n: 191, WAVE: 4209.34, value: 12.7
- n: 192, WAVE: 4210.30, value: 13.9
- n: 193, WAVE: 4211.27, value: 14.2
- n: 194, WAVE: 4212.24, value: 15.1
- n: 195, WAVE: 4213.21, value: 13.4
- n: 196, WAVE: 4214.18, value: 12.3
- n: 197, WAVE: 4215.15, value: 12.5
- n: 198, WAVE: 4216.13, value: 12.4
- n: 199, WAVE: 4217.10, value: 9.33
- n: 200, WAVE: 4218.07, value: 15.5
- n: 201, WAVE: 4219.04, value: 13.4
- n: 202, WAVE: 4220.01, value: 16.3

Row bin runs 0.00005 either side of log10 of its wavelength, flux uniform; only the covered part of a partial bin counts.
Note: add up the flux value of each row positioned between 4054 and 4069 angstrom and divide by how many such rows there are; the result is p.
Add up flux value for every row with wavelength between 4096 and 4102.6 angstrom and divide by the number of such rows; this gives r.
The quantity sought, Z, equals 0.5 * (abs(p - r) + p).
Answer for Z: 7.64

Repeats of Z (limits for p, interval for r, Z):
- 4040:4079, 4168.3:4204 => 7.06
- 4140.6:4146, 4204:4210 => 7.25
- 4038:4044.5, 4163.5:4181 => 6.92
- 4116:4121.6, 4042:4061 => 6.96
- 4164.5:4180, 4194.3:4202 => 7.68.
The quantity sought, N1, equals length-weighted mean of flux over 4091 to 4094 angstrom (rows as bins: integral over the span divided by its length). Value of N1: 14.4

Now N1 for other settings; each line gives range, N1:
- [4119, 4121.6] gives 13.5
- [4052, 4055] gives 14.2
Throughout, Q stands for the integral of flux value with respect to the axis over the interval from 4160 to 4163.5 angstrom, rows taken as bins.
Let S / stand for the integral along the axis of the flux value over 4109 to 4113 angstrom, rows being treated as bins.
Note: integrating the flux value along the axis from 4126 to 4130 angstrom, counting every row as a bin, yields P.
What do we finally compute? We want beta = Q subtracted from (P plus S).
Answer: 58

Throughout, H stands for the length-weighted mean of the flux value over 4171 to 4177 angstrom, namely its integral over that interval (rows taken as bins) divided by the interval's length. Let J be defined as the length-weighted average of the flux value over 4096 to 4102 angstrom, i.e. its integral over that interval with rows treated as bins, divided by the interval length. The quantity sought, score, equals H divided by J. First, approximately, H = 13.7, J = 12.8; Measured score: 1.08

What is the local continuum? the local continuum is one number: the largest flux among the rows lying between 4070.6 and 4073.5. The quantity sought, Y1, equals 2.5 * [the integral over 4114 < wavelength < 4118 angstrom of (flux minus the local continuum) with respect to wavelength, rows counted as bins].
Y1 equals -9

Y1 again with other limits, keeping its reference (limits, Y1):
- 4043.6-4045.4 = -11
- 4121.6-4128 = 5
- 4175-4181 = 12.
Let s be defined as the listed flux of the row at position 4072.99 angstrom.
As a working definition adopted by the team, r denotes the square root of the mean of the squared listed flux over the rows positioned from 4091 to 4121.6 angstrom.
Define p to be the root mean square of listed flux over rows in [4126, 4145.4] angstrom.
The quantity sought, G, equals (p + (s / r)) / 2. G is 7.86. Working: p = 14.8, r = 13.2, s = 12.7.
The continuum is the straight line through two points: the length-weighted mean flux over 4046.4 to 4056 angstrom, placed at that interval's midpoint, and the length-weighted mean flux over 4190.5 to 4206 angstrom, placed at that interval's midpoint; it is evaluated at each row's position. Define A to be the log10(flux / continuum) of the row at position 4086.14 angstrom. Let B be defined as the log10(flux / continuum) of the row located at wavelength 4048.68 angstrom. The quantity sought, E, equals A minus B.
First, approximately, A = -0.025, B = 0.03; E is -0.05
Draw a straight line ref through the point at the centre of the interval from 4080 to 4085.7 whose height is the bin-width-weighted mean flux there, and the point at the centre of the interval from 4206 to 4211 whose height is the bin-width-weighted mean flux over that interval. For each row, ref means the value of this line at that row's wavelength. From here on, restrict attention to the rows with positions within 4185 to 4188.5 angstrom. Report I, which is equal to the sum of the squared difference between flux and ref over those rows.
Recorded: 87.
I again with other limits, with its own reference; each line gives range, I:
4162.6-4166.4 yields 27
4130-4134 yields 6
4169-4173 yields 24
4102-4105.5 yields 31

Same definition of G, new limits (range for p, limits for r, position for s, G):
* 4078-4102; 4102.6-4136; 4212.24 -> 7.45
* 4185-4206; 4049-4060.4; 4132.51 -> 7.48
